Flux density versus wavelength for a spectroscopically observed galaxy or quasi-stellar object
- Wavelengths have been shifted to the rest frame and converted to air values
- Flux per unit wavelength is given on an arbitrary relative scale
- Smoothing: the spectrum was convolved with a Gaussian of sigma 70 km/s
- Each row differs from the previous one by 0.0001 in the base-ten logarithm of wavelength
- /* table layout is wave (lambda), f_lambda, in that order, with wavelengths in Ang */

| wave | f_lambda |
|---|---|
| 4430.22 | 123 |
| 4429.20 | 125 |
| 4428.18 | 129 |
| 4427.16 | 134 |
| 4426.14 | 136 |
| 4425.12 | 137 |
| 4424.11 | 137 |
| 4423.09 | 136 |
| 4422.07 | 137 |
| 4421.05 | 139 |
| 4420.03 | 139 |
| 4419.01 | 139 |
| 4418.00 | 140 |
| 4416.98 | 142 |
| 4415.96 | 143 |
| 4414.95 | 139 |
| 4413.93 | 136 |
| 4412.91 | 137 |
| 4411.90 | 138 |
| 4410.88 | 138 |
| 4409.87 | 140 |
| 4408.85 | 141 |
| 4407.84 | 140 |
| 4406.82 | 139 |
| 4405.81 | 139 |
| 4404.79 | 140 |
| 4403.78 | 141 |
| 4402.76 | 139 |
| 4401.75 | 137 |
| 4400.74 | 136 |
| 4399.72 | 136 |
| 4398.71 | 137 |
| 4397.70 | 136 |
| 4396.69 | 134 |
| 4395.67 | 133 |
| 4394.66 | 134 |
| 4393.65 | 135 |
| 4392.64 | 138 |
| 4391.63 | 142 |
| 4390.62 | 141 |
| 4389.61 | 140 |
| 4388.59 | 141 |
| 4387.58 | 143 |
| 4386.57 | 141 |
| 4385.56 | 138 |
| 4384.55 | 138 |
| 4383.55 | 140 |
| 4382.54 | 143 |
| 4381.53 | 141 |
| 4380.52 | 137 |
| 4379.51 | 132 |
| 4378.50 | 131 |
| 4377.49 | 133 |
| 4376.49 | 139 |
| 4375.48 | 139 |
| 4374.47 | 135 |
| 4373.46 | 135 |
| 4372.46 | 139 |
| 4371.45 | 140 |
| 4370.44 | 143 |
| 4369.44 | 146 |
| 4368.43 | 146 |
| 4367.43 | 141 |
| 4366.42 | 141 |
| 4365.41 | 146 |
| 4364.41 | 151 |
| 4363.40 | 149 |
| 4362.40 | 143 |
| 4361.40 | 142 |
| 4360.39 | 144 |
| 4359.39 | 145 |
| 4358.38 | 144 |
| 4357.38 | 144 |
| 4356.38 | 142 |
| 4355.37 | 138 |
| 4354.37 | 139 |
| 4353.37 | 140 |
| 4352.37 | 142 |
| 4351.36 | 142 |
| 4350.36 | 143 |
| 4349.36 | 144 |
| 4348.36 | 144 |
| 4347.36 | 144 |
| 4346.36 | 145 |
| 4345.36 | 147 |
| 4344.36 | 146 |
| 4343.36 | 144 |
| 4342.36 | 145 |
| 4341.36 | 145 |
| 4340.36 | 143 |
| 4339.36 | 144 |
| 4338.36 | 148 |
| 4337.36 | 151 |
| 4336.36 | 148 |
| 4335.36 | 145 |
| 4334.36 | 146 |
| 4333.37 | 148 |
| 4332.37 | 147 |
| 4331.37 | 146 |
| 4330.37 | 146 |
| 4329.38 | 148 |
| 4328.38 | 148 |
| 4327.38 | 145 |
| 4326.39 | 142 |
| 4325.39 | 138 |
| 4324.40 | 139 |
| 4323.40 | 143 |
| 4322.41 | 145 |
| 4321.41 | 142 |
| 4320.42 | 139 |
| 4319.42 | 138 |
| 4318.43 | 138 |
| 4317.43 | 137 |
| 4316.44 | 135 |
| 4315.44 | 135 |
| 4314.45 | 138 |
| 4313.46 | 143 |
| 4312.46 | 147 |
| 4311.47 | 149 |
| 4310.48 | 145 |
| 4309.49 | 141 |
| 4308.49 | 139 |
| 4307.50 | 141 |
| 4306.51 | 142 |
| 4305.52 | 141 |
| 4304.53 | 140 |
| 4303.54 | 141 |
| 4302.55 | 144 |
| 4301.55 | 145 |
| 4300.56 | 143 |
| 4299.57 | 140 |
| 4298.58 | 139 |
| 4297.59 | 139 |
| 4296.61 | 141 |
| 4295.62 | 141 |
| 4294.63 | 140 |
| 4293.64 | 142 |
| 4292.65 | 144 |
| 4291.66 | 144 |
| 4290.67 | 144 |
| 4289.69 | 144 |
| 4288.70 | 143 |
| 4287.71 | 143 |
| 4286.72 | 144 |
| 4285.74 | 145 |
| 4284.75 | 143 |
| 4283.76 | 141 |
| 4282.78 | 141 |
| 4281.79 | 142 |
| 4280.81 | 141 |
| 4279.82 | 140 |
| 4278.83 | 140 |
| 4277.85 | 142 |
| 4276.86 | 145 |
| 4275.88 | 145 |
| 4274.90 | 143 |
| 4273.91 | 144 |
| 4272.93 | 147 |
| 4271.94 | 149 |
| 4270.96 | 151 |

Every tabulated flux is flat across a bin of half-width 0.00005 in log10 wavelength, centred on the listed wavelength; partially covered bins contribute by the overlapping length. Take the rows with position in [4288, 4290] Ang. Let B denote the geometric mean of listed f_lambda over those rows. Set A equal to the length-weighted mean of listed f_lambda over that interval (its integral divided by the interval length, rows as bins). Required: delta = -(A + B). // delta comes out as -287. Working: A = 143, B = 143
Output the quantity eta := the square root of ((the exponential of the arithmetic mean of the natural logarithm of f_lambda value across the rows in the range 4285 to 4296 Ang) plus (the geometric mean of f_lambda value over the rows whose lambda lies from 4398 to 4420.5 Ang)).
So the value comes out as 16.8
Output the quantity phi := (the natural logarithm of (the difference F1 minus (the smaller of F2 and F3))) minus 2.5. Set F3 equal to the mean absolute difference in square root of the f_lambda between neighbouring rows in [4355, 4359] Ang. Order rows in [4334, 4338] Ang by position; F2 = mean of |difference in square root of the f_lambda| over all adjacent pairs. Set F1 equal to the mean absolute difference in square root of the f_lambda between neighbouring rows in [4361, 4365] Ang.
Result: -5.7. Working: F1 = 0.12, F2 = 0.096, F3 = 0.08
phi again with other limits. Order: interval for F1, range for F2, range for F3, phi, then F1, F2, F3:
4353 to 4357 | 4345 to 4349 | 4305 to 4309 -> -5.6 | 0.08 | 0.041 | 0.06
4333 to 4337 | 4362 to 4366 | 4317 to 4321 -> -5.4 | 0.08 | 0.178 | 0.03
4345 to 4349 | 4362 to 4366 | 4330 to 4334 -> -6.8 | 0.04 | 0.178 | 0.03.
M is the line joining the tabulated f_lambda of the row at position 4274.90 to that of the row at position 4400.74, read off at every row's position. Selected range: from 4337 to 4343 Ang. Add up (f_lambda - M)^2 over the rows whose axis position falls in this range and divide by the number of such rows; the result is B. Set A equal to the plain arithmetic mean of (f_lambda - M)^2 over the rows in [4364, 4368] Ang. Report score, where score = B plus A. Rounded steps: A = 63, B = 51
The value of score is 114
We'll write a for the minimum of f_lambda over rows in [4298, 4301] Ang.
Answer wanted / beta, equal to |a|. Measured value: 139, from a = 139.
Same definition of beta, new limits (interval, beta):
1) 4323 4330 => 138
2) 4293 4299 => 139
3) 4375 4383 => 131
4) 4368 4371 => 143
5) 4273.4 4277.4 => 143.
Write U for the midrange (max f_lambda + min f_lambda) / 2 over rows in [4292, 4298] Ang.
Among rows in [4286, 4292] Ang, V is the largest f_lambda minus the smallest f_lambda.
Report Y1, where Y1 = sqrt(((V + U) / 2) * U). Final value 100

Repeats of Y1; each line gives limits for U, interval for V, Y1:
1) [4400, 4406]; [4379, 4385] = 102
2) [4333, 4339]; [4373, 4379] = 107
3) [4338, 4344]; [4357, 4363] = 104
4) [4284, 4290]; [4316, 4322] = 104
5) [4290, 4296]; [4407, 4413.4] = 102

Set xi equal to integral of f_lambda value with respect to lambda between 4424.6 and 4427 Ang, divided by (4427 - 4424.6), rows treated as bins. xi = 137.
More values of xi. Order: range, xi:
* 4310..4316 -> 143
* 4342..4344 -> 145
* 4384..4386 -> 139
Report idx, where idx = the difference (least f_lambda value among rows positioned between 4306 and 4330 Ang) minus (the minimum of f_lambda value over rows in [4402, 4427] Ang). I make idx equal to -1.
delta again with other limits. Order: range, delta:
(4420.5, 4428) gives -273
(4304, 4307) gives -282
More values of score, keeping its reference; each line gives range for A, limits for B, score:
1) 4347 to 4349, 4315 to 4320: 44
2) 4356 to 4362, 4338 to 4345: 63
